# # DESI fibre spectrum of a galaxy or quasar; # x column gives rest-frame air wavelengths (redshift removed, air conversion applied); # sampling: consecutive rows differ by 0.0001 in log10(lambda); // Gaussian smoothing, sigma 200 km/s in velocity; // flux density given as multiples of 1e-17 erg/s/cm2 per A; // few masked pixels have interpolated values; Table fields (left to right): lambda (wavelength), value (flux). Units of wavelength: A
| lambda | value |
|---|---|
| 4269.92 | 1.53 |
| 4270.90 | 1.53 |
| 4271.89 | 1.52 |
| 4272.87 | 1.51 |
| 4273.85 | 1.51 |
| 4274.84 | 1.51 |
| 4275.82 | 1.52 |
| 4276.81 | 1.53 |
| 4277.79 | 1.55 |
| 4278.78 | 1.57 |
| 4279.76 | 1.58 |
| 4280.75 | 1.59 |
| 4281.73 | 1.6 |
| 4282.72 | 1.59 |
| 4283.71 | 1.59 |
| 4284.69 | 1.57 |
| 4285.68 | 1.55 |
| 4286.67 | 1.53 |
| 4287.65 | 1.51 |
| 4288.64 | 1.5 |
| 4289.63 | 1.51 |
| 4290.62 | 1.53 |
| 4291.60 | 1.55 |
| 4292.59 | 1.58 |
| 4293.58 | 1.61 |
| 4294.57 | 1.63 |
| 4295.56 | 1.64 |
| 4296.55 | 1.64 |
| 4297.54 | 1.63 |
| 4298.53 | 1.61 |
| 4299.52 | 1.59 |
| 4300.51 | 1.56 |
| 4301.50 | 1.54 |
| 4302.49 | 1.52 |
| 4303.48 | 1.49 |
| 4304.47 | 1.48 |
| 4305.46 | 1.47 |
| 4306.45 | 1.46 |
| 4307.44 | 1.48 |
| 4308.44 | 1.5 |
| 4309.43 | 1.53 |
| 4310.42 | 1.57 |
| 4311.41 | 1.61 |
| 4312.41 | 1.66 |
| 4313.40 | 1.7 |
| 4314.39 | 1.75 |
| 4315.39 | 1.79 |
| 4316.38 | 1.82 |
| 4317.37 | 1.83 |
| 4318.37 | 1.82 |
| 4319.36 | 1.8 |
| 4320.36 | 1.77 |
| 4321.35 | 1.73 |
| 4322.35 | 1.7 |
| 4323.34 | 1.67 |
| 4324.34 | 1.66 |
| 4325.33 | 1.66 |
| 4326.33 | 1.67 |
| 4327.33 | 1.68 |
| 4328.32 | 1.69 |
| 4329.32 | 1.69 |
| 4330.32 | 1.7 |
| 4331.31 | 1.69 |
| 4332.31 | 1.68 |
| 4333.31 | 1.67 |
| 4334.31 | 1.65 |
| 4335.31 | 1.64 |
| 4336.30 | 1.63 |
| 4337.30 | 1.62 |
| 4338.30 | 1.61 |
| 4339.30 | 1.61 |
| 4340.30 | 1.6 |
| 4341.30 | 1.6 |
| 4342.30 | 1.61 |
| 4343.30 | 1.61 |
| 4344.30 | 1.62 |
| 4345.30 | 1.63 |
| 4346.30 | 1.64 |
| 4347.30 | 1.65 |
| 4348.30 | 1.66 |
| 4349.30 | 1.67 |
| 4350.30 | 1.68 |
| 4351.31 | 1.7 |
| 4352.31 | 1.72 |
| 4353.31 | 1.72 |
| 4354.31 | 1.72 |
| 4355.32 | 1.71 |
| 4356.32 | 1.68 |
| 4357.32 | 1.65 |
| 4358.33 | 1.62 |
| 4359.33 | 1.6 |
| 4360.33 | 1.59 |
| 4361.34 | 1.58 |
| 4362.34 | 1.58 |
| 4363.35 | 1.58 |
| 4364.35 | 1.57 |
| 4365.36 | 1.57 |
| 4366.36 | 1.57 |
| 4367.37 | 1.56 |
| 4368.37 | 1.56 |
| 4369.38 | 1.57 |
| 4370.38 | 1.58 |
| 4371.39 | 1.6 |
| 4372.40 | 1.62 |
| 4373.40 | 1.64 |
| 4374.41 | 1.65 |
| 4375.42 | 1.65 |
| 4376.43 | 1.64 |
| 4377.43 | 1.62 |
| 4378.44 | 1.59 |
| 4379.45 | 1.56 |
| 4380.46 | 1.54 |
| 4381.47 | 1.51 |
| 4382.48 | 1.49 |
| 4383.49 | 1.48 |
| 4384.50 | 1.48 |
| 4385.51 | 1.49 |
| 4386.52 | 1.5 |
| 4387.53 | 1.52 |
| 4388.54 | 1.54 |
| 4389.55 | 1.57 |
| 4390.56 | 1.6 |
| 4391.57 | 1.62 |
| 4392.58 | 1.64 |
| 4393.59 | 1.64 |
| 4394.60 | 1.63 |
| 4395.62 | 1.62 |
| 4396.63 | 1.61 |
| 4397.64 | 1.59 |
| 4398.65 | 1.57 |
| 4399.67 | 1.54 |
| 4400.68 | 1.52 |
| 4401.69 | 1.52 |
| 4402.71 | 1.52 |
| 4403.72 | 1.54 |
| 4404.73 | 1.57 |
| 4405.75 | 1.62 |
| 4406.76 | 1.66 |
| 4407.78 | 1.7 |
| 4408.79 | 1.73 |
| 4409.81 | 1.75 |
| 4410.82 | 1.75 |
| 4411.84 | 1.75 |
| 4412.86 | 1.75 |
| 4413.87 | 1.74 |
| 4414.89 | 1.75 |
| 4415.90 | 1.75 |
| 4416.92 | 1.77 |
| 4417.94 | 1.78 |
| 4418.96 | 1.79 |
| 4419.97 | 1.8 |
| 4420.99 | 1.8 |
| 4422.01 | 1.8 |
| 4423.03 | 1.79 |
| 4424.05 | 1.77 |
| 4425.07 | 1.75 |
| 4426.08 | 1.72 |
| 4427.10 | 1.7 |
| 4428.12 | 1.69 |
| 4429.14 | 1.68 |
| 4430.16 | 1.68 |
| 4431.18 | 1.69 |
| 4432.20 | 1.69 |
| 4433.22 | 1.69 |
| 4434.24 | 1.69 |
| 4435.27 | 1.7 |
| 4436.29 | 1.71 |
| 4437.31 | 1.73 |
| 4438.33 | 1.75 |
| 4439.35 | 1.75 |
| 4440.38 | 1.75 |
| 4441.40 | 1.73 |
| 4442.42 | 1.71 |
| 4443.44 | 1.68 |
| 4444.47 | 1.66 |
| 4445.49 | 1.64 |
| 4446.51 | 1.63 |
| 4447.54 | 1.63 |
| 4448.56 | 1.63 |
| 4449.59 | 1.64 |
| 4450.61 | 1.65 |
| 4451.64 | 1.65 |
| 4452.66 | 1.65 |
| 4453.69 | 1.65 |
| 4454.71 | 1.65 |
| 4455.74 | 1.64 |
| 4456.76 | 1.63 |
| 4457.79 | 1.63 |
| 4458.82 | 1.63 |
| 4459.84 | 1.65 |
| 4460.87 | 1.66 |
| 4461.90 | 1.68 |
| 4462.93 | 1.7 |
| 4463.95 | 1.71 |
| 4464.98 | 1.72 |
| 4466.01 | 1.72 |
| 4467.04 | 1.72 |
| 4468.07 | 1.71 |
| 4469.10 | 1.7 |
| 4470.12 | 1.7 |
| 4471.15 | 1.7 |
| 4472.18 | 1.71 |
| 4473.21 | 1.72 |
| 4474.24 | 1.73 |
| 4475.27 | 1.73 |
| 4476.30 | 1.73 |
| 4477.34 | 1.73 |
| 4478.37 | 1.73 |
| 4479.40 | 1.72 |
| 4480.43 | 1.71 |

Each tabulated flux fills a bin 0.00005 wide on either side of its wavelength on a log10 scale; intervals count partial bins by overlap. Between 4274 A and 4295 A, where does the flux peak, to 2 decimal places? 4294.57 A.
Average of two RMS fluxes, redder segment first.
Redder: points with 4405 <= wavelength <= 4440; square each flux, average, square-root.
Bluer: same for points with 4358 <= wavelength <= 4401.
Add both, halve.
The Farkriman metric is 1.65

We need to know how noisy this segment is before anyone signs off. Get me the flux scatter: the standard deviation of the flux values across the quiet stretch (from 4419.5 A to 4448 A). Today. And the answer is 0.049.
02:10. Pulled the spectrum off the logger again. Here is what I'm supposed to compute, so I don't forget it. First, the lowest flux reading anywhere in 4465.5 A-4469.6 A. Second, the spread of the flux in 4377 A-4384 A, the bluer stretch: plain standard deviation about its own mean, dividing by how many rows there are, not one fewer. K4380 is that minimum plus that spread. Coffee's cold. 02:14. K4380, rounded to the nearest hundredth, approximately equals 1.75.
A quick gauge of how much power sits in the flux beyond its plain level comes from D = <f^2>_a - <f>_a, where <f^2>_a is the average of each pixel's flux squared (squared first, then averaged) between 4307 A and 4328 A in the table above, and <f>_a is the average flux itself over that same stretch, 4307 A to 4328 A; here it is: 1.17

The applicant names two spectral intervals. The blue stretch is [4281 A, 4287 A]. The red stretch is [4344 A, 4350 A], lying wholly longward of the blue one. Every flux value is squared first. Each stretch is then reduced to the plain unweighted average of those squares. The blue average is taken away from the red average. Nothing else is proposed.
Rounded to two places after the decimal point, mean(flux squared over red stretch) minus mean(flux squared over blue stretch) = 0.24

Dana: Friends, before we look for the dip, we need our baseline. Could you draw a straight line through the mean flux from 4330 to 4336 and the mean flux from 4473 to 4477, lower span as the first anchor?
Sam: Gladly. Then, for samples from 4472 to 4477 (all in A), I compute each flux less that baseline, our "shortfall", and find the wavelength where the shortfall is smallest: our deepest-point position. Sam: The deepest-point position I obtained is 4472.18 A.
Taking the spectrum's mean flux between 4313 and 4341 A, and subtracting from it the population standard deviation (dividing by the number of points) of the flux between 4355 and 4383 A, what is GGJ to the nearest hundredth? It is 1.65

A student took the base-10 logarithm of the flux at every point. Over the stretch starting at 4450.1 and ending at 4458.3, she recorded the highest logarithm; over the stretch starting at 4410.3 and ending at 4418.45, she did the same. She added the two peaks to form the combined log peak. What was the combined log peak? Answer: 0.468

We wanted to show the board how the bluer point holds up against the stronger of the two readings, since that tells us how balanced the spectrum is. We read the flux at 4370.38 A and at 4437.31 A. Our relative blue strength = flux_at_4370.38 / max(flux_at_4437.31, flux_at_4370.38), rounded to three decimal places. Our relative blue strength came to 0.913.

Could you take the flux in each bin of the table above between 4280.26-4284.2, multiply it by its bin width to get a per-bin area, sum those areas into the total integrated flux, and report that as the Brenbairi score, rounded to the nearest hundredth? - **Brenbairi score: 6.28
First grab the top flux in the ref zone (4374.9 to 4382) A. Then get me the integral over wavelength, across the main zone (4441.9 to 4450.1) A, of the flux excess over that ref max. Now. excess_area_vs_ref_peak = 0.0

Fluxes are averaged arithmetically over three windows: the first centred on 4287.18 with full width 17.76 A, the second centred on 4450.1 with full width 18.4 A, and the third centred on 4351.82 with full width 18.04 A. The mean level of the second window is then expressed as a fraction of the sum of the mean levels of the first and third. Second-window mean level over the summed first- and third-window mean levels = 0.512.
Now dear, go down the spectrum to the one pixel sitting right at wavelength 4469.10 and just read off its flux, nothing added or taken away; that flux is 1.7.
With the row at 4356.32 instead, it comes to 1.68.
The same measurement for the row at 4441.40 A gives 1.73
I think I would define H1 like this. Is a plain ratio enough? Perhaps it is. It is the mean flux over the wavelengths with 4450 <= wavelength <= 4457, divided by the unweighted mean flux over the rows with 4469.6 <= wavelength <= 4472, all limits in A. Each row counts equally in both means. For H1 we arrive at 0.97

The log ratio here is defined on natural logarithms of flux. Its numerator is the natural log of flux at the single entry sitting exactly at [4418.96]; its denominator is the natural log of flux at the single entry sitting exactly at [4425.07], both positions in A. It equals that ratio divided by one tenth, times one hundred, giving 1040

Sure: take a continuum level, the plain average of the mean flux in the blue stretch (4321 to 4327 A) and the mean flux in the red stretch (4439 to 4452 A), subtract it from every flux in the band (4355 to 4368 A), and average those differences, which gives -0.073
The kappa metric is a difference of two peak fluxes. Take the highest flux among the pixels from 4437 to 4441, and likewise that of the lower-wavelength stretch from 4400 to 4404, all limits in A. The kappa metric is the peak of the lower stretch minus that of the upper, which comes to -0.21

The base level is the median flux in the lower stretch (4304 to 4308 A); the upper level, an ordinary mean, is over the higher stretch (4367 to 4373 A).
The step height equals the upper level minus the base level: 0.11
